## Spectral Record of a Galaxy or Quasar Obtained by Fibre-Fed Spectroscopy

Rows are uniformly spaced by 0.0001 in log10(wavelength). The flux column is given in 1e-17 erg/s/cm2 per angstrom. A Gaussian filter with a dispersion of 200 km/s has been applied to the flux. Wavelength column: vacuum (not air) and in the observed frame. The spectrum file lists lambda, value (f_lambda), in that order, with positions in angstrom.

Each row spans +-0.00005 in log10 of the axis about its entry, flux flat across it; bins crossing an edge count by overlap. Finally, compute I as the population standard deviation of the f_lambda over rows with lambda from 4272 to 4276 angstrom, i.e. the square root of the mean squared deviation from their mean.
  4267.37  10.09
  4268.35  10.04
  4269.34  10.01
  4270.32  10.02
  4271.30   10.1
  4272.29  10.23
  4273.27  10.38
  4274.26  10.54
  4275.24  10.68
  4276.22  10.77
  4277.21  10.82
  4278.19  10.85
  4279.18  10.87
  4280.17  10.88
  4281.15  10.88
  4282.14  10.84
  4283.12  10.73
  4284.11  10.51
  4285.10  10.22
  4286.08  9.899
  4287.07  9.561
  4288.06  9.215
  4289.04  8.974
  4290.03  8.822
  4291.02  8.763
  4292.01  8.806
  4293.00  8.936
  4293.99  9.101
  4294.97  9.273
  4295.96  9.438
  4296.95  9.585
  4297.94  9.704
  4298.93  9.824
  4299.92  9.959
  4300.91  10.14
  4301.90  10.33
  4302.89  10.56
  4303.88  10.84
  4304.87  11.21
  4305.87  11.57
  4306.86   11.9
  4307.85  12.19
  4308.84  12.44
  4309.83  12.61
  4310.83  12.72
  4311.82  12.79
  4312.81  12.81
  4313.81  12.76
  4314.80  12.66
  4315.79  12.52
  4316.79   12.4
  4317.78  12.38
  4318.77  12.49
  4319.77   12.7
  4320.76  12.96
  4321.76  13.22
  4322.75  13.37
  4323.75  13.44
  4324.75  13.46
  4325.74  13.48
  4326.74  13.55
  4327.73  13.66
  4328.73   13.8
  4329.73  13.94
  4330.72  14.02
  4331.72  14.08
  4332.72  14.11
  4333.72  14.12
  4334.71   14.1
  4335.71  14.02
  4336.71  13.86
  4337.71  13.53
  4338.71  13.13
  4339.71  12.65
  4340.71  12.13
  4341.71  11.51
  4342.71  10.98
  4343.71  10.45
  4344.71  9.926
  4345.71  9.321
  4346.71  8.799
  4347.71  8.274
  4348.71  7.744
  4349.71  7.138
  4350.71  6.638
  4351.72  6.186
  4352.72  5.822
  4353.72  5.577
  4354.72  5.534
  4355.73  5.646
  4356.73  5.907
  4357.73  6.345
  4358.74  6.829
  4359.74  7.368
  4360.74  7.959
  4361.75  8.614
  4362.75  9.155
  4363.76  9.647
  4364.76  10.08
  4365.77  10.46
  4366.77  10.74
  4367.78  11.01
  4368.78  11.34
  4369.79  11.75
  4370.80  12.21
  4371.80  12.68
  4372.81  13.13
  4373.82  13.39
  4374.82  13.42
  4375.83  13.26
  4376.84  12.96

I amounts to 0.2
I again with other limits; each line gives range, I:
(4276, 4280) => 0.0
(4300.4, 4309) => 0.8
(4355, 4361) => 0.8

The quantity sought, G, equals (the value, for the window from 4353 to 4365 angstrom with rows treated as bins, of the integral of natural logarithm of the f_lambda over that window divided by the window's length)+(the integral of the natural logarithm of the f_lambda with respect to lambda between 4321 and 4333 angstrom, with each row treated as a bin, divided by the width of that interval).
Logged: 4.58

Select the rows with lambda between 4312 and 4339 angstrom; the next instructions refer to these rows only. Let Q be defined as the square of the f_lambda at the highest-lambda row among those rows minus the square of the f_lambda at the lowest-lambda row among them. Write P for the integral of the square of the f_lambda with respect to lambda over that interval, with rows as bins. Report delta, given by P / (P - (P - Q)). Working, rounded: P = 4822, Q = 8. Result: 581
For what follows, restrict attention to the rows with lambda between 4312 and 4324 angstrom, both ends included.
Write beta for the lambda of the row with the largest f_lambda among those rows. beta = 4323.75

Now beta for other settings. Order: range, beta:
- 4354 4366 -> 4365.77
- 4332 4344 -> 4333.72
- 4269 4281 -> 4280.17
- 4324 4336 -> 4333.72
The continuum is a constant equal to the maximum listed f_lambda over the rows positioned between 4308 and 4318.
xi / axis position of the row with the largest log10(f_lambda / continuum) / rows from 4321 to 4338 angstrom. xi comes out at 4333.72 angstrom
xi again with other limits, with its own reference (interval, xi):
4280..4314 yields 4312.81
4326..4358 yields 4333.72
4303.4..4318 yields 4312.81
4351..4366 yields 4365.77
